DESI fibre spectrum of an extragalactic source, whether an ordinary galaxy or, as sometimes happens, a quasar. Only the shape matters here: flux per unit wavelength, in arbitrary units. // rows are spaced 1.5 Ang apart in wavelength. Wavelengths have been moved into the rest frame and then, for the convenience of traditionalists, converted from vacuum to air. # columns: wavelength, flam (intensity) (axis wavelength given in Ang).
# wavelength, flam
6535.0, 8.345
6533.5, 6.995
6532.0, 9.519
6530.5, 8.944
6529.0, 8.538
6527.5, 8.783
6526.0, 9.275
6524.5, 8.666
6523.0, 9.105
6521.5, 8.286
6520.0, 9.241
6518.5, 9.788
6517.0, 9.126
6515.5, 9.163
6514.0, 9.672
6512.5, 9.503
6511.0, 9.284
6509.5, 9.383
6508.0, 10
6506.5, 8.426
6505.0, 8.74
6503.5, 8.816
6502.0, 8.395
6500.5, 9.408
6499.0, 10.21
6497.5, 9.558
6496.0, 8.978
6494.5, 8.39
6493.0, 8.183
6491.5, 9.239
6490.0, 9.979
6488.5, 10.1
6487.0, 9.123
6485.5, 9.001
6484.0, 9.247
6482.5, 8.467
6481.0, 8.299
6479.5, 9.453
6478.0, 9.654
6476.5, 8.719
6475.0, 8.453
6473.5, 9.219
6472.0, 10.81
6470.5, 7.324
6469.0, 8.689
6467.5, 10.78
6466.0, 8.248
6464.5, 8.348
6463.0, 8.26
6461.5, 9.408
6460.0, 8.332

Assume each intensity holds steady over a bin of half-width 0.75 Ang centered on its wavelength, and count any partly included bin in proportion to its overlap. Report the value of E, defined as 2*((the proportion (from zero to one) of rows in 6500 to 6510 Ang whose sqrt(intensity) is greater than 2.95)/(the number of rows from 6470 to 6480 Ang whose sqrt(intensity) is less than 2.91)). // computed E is 0.7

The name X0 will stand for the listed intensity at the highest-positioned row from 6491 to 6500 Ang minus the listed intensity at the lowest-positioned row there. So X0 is 1.0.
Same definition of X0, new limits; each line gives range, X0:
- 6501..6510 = 1.0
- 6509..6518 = -0.3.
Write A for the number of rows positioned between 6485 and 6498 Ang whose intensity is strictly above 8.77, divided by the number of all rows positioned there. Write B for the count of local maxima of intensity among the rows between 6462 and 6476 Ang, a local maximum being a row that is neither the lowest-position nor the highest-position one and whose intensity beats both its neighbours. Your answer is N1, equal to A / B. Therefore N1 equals 0.26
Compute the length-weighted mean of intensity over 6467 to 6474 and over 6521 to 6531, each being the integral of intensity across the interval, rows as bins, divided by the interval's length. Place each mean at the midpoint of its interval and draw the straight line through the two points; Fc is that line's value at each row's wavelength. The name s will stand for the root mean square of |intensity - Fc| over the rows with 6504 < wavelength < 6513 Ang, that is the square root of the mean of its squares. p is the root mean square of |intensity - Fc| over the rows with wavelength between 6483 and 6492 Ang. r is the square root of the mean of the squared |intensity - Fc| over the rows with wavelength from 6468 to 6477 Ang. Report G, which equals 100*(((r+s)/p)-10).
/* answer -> -673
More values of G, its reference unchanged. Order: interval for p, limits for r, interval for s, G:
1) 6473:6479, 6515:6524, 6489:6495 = -772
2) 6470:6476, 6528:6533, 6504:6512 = -919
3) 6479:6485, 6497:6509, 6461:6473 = -683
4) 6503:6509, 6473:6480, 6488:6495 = -793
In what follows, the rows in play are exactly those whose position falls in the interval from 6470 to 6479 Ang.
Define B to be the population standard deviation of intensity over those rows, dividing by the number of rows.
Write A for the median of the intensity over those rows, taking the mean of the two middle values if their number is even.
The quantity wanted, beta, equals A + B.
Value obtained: 10.0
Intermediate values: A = 8.97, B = 1.1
